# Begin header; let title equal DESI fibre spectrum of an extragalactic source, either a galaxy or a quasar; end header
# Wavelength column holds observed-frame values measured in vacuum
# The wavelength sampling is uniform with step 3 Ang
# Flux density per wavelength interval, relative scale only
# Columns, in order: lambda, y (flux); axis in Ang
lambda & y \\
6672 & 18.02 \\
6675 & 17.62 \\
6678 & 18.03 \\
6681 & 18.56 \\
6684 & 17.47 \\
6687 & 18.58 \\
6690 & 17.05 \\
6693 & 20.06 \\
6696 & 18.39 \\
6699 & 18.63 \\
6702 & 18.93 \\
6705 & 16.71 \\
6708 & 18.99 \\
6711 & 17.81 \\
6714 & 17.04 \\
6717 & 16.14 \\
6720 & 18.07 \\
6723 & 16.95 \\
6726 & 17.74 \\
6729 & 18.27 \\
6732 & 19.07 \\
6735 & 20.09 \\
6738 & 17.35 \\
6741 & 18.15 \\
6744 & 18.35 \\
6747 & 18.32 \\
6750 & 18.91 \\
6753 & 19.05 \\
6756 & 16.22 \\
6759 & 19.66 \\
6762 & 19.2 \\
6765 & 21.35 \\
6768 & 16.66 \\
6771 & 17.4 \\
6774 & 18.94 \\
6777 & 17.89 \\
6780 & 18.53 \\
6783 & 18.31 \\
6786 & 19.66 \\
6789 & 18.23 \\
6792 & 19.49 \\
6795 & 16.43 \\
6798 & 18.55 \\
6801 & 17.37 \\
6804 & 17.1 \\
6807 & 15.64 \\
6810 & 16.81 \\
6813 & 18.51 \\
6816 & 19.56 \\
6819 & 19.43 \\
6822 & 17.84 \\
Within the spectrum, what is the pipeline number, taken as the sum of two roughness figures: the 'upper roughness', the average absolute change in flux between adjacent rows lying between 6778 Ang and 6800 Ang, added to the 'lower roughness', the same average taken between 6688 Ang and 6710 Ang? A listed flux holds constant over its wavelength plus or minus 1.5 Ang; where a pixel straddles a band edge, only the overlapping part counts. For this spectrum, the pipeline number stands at 3.19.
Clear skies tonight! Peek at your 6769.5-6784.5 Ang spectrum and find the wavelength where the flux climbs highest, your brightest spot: 6774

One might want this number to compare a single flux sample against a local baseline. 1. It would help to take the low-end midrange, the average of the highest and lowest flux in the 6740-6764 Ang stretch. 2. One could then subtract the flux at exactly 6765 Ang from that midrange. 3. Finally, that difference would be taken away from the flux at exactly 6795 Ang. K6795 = 19.8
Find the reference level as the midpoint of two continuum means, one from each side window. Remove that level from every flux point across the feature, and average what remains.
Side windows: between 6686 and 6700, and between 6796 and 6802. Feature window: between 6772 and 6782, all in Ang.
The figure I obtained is 0.2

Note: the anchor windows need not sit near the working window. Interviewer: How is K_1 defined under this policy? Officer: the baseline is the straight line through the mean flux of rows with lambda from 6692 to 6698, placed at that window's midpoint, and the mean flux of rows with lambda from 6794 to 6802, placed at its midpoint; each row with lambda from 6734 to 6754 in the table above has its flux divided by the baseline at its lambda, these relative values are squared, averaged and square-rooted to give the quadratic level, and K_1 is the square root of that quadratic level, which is 1.007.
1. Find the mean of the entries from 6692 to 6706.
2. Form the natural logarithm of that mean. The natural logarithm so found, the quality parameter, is 2.92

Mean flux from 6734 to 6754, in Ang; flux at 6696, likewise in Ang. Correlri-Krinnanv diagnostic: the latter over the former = 0.99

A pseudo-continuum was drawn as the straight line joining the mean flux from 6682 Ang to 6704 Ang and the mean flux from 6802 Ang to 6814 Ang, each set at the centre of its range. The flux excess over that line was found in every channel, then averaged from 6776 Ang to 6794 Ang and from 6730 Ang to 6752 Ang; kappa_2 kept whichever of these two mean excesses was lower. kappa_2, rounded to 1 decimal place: 0.8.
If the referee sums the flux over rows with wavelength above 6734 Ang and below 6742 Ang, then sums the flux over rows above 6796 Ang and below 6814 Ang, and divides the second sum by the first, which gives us 1.87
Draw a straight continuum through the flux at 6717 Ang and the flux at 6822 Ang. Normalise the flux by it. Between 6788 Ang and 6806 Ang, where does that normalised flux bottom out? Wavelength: 6795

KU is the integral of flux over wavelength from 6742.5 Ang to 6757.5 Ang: 273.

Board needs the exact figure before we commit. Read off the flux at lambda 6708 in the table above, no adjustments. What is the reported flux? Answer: 18.99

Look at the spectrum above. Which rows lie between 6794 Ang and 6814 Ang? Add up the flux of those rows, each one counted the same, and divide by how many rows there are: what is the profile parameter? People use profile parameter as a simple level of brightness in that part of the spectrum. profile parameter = 17.2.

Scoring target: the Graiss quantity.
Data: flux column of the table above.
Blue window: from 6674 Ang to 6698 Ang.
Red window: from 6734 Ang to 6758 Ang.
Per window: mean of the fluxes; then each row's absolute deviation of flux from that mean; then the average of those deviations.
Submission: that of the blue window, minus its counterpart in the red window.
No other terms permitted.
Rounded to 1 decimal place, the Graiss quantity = -0.1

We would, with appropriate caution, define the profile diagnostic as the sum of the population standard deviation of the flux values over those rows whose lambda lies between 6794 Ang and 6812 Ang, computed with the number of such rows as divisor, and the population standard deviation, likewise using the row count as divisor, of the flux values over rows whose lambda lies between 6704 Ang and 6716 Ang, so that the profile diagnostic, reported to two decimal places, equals 1.77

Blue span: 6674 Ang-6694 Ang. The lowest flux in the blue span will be 17.05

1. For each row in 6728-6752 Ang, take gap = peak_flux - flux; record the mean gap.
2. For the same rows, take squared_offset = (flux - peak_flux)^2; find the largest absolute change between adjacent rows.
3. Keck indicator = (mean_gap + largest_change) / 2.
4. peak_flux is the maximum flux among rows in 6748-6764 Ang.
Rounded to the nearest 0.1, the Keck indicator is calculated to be 3.1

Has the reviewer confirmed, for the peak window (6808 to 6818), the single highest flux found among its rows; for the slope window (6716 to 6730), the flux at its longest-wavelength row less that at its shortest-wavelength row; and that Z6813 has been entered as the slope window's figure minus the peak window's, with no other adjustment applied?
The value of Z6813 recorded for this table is -17.4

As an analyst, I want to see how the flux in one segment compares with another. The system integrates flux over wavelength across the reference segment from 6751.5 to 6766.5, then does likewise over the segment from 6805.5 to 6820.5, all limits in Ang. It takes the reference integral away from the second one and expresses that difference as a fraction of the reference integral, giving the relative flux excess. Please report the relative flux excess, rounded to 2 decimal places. -0.06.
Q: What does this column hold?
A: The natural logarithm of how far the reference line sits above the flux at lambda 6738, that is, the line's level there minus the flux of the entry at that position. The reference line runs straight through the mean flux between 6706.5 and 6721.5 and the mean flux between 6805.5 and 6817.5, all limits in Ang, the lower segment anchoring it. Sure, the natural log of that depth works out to -1.3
